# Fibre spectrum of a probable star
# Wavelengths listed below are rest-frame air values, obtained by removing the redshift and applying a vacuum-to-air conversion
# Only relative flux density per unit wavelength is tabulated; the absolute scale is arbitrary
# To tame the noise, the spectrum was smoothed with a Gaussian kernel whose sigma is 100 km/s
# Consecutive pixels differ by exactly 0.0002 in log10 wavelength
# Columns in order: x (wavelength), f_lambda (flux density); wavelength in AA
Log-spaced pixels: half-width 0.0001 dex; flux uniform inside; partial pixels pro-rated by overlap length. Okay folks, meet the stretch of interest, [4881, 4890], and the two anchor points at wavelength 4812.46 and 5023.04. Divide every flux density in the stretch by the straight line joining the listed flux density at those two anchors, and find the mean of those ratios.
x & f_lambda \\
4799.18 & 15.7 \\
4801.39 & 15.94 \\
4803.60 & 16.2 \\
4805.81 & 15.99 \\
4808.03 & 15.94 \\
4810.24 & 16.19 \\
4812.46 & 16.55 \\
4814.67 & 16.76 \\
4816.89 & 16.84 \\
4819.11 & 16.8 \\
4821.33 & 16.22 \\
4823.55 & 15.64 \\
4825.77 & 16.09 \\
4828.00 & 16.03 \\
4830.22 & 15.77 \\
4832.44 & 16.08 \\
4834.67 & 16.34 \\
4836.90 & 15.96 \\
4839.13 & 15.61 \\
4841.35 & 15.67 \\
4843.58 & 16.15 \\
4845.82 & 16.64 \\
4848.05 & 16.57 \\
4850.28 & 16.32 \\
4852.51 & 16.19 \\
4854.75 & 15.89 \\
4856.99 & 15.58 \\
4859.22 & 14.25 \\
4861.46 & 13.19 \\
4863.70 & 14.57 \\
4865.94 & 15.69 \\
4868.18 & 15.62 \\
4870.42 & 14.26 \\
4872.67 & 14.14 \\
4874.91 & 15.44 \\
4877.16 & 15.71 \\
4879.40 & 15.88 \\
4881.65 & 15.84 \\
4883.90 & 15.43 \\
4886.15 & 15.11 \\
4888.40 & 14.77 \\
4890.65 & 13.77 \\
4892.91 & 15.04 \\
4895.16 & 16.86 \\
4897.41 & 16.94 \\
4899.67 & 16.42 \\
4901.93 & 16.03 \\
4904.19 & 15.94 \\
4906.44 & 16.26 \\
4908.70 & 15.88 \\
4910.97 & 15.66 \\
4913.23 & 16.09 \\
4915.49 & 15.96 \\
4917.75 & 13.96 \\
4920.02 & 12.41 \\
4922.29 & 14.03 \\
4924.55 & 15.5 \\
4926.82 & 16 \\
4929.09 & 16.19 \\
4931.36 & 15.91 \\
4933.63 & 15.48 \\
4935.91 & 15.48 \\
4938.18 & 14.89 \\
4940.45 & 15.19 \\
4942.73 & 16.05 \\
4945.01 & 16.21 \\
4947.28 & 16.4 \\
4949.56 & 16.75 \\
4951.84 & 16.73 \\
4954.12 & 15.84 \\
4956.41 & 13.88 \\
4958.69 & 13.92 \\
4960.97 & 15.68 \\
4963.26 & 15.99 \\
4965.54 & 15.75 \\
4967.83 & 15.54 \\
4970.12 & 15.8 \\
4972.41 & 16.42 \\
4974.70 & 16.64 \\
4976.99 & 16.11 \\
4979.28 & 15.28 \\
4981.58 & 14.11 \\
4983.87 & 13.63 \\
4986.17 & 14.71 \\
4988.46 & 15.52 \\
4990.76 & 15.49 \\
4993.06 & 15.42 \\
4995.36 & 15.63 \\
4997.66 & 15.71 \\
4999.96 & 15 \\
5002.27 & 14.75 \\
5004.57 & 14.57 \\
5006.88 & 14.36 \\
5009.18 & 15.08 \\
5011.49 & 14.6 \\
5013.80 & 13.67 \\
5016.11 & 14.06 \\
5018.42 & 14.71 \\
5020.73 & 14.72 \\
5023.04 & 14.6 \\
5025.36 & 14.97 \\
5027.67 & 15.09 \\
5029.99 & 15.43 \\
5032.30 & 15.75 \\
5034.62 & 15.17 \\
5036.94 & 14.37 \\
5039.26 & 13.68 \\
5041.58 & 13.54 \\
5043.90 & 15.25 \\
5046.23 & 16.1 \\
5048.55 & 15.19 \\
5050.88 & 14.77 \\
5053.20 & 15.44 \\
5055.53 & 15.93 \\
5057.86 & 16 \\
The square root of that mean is 0.98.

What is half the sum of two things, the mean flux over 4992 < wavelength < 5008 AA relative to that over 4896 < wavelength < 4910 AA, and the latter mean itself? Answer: 8.59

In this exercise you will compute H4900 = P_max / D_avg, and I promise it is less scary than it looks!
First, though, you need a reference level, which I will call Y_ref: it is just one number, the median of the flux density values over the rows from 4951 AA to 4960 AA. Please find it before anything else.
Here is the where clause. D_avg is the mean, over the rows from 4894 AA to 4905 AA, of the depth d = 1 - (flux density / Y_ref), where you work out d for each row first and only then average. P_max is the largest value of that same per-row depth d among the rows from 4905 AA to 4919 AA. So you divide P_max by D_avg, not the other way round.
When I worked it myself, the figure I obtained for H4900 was -0.6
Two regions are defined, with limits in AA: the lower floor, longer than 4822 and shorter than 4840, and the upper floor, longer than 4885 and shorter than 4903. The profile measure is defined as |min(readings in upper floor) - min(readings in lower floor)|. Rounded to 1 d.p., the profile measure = 1.8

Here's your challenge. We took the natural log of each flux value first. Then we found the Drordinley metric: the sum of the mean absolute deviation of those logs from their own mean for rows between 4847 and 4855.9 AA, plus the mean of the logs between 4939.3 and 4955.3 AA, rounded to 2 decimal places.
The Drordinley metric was 2.79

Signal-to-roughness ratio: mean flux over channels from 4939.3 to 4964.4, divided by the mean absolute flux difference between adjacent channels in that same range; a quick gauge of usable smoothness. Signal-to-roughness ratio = 24.0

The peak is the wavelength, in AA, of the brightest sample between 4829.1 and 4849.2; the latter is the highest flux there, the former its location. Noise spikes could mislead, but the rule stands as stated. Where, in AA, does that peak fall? 4845.82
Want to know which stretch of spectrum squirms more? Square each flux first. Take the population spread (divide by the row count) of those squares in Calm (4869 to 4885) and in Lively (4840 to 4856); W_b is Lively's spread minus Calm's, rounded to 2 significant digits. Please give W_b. -10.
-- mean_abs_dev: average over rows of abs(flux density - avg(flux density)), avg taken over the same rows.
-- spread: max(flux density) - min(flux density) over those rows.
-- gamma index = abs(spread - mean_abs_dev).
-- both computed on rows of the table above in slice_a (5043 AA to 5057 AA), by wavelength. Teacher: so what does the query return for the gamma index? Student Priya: 0.95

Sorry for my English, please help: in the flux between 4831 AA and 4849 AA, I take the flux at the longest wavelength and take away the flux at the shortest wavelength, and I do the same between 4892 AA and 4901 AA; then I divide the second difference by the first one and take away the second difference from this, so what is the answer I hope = 1.4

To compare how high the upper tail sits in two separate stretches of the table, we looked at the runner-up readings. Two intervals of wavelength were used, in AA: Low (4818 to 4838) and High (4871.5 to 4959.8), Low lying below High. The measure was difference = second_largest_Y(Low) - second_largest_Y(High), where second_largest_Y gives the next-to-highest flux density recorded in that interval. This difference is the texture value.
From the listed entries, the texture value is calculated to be -0.52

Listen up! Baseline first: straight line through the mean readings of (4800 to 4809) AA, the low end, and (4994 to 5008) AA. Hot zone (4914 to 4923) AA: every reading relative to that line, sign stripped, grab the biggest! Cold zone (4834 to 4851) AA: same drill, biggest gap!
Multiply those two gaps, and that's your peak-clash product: 2.5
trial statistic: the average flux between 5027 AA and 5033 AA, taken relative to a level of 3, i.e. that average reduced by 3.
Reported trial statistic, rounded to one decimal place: 12.4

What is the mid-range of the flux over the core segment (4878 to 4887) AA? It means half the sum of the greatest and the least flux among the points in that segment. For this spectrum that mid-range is 15.5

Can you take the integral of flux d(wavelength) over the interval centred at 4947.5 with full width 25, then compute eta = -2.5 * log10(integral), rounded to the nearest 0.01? -6.48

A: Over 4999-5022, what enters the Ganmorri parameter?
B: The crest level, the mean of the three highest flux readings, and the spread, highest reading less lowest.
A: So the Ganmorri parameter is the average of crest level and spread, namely 8.18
